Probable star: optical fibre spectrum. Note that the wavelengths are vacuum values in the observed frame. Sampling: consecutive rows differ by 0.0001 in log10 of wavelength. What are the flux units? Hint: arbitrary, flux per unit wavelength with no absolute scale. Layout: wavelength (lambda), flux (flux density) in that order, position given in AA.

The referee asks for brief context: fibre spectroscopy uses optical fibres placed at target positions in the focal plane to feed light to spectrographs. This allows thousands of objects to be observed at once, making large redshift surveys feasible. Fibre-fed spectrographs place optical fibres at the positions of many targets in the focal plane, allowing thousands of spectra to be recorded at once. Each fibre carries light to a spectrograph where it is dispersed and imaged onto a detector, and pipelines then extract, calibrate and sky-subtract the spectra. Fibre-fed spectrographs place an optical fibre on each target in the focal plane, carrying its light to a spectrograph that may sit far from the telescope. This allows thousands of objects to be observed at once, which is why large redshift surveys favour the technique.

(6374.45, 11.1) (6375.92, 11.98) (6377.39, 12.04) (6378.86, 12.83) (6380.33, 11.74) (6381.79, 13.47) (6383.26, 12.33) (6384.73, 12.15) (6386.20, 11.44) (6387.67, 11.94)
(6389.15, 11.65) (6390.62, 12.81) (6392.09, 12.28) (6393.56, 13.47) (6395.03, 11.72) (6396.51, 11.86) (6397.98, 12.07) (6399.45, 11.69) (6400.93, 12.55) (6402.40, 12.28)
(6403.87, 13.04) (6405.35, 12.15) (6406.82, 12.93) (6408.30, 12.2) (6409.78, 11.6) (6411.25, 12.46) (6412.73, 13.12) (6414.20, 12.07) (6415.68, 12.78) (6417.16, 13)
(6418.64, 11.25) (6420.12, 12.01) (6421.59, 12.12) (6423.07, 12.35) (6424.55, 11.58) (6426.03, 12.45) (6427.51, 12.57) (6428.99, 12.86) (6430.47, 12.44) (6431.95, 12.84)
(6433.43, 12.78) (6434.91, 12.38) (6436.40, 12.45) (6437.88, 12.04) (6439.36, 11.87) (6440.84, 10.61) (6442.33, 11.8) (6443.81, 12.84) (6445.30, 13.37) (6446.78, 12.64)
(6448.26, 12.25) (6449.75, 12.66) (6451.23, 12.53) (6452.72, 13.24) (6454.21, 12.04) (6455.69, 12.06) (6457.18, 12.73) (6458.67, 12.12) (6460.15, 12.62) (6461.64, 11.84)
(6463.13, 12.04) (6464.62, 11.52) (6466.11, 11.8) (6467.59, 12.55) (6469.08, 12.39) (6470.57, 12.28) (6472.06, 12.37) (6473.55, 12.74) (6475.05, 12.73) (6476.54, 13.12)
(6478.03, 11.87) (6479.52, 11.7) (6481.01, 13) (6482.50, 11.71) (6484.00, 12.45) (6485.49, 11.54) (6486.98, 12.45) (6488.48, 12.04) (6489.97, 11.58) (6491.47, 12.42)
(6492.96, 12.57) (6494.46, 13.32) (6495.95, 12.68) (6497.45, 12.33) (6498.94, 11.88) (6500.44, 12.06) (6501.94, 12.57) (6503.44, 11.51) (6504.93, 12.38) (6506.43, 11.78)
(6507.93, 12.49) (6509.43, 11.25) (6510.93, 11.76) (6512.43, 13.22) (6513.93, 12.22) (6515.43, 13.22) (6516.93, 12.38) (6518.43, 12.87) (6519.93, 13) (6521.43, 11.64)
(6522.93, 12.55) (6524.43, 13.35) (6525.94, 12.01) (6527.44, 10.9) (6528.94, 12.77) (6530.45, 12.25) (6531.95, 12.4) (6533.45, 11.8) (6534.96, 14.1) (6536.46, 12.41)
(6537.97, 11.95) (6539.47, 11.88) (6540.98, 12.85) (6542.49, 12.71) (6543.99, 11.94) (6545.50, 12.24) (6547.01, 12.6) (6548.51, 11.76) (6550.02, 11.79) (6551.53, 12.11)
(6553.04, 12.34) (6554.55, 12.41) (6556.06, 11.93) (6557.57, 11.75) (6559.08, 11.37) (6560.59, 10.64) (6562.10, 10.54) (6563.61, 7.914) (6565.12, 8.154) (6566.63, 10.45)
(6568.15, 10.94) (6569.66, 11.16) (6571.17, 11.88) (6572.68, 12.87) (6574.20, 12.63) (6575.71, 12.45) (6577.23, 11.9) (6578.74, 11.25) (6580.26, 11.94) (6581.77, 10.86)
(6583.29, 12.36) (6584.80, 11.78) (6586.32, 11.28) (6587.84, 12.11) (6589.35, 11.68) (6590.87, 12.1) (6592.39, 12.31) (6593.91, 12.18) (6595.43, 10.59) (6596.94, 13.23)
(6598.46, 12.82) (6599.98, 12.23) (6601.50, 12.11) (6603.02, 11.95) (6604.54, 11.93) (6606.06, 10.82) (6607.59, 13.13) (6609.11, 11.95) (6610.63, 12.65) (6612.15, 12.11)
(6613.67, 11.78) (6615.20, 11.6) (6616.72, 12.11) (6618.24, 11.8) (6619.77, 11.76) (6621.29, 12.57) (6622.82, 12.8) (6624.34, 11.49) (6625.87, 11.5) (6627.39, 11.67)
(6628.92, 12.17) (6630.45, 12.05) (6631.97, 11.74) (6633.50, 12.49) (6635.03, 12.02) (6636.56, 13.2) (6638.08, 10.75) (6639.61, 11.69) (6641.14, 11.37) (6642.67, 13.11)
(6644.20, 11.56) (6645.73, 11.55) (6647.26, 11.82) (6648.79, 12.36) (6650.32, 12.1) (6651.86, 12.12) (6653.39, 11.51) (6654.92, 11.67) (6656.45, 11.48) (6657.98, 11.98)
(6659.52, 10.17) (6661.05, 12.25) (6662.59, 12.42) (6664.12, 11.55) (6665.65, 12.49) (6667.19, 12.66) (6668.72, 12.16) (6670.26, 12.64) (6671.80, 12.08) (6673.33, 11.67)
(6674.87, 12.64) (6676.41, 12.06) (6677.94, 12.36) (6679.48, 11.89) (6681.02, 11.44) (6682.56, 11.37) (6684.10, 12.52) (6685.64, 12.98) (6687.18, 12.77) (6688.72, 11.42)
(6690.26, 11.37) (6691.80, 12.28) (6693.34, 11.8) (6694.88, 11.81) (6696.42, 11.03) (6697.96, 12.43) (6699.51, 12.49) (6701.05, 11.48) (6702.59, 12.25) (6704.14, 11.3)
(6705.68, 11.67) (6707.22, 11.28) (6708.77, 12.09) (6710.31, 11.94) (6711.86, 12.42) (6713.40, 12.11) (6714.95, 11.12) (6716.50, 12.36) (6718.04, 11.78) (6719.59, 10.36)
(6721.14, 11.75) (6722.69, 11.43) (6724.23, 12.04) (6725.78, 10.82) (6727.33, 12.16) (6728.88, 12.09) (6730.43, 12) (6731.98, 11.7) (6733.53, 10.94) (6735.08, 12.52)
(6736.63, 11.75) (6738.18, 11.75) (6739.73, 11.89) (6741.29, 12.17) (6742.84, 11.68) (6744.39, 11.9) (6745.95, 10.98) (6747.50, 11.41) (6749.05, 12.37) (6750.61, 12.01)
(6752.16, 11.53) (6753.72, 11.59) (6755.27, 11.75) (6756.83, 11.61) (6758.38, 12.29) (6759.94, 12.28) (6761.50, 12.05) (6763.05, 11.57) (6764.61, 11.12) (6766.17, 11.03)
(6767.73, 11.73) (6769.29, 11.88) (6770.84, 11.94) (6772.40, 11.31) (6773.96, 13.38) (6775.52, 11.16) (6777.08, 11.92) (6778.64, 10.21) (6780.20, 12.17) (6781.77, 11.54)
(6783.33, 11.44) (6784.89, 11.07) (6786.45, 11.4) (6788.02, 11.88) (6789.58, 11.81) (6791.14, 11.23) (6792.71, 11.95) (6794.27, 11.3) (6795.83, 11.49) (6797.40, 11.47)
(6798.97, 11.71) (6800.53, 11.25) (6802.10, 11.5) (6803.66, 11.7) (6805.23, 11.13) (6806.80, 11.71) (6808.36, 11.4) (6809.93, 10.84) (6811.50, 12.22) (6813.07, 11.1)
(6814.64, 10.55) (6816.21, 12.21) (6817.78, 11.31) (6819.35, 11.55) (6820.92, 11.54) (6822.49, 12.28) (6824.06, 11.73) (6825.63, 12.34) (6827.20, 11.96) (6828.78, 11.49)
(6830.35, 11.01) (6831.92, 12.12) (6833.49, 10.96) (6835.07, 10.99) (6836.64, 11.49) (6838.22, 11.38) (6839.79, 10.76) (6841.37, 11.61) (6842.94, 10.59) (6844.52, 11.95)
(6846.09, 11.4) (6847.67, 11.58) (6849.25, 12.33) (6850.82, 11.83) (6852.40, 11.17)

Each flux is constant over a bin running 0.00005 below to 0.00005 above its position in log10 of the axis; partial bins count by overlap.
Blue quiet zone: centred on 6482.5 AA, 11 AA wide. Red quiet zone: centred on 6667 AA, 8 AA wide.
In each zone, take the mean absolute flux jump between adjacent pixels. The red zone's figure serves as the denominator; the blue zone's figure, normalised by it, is 1.7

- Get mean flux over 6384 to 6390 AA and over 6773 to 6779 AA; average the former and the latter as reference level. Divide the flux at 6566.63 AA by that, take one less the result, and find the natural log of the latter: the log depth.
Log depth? -2.2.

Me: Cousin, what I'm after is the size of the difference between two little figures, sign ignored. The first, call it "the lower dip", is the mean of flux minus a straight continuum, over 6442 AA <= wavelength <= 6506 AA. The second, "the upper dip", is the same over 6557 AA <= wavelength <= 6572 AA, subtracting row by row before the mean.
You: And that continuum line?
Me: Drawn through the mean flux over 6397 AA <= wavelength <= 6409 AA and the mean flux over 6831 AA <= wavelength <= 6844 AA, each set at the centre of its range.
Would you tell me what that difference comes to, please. 1.6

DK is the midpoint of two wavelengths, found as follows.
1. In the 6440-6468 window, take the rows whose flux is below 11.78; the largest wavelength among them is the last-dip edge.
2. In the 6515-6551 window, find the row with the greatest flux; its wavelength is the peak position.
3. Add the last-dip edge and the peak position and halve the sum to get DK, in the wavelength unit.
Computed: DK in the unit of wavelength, 6499.8 AA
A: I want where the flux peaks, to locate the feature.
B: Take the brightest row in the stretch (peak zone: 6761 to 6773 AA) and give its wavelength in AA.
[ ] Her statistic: 6761.50 AA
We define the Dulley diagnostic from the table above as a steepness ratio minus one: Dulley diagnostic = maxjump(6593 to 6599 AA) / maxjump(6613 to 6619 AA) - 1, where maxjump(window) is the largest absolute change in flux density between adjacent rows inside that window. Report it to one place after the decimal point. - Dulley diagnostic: 4.2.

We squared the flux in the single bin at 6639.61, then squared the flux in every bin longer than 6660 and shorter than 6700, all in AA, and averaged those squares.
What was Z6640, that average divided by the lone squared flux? 1.07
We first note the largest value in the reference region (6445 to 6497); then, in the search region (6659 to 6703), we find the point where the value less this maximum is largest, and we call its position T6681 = 6685.64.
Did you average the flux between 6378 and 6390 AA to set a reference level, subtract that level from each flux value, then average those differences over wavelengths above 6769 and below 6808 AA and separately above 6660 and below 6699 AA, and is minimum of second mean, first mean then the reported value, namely -0.6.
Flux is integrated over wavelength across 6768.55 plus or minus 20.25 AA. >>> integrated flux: 474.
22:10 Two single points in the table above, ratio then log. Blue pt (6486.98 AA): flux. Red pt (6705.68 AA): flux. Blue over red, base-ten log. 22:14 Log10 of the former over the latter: 0.028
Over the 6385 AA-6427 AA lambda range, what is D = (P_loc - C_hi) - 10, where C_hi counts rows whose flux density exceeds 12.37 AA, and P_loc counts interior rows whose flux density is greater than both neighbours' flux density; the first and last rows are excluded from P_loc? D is -10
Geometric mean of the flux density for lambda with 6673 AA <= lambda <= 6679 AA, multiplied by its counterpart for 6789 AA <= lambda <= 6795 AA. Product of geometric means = 141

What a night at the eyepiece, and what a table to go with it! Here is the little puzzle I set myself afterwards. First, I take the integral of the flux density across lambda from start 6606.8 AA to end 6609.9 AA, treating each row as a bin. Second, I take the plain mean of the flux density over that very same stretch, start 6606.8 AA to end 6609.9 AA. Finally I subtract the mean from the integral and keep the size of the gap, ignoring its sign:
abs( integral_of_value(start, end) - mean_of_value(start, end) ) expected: 26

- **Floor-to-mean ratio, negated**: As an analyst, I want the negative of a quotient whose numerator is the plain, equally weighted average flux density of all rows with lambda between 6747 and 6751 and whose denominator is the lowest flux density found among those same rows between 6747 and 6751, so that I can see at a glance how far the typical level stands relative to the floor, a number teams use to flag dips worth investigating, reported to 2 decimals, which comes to -1.05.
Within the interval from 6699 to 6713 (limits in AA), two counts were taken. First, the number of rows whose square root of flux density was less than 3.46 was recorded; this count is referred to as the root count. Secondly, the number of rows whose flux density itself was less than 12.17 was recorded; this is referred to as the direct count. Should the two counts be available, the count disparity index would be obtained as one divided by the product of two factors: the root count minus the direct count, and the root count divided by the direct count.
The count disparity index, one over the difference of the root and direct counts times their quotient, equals -1.20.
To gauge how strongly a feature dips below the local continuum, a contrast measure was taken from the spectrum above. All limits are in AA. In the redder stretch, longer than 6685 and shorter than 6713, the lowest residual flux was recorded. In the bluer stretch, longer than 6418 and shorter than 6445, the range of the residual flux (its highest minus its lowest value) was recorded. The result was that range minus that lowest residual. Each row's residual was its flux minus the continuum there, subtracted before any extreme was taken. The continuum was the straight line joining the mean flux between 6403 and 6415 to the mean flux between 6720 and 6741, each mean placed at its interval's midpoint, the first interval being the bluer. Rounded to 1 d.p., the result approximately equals 3.0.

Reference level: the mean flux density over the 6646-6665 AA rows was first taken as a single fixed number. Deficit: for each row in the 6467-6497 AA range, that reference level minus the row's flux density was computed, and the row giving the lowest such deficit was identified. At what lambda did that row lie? 6494.46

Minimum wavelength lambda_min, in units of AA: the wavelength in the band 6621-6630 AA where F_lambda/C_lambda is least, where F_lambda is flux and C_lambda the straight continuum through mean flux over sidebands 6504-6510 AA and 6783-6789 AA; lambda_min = 6624.34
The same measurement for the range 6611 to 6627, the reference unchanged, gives 6624.34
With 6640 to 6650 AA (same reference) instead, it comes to 6641.14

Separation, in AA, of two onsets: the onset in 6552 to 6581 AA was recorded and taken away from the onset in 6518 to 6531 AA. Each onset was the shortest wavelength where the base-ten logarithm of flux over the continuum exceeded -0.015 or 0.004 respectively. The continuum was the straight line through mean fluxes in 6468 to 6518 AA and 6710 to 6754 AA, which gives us -34.6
